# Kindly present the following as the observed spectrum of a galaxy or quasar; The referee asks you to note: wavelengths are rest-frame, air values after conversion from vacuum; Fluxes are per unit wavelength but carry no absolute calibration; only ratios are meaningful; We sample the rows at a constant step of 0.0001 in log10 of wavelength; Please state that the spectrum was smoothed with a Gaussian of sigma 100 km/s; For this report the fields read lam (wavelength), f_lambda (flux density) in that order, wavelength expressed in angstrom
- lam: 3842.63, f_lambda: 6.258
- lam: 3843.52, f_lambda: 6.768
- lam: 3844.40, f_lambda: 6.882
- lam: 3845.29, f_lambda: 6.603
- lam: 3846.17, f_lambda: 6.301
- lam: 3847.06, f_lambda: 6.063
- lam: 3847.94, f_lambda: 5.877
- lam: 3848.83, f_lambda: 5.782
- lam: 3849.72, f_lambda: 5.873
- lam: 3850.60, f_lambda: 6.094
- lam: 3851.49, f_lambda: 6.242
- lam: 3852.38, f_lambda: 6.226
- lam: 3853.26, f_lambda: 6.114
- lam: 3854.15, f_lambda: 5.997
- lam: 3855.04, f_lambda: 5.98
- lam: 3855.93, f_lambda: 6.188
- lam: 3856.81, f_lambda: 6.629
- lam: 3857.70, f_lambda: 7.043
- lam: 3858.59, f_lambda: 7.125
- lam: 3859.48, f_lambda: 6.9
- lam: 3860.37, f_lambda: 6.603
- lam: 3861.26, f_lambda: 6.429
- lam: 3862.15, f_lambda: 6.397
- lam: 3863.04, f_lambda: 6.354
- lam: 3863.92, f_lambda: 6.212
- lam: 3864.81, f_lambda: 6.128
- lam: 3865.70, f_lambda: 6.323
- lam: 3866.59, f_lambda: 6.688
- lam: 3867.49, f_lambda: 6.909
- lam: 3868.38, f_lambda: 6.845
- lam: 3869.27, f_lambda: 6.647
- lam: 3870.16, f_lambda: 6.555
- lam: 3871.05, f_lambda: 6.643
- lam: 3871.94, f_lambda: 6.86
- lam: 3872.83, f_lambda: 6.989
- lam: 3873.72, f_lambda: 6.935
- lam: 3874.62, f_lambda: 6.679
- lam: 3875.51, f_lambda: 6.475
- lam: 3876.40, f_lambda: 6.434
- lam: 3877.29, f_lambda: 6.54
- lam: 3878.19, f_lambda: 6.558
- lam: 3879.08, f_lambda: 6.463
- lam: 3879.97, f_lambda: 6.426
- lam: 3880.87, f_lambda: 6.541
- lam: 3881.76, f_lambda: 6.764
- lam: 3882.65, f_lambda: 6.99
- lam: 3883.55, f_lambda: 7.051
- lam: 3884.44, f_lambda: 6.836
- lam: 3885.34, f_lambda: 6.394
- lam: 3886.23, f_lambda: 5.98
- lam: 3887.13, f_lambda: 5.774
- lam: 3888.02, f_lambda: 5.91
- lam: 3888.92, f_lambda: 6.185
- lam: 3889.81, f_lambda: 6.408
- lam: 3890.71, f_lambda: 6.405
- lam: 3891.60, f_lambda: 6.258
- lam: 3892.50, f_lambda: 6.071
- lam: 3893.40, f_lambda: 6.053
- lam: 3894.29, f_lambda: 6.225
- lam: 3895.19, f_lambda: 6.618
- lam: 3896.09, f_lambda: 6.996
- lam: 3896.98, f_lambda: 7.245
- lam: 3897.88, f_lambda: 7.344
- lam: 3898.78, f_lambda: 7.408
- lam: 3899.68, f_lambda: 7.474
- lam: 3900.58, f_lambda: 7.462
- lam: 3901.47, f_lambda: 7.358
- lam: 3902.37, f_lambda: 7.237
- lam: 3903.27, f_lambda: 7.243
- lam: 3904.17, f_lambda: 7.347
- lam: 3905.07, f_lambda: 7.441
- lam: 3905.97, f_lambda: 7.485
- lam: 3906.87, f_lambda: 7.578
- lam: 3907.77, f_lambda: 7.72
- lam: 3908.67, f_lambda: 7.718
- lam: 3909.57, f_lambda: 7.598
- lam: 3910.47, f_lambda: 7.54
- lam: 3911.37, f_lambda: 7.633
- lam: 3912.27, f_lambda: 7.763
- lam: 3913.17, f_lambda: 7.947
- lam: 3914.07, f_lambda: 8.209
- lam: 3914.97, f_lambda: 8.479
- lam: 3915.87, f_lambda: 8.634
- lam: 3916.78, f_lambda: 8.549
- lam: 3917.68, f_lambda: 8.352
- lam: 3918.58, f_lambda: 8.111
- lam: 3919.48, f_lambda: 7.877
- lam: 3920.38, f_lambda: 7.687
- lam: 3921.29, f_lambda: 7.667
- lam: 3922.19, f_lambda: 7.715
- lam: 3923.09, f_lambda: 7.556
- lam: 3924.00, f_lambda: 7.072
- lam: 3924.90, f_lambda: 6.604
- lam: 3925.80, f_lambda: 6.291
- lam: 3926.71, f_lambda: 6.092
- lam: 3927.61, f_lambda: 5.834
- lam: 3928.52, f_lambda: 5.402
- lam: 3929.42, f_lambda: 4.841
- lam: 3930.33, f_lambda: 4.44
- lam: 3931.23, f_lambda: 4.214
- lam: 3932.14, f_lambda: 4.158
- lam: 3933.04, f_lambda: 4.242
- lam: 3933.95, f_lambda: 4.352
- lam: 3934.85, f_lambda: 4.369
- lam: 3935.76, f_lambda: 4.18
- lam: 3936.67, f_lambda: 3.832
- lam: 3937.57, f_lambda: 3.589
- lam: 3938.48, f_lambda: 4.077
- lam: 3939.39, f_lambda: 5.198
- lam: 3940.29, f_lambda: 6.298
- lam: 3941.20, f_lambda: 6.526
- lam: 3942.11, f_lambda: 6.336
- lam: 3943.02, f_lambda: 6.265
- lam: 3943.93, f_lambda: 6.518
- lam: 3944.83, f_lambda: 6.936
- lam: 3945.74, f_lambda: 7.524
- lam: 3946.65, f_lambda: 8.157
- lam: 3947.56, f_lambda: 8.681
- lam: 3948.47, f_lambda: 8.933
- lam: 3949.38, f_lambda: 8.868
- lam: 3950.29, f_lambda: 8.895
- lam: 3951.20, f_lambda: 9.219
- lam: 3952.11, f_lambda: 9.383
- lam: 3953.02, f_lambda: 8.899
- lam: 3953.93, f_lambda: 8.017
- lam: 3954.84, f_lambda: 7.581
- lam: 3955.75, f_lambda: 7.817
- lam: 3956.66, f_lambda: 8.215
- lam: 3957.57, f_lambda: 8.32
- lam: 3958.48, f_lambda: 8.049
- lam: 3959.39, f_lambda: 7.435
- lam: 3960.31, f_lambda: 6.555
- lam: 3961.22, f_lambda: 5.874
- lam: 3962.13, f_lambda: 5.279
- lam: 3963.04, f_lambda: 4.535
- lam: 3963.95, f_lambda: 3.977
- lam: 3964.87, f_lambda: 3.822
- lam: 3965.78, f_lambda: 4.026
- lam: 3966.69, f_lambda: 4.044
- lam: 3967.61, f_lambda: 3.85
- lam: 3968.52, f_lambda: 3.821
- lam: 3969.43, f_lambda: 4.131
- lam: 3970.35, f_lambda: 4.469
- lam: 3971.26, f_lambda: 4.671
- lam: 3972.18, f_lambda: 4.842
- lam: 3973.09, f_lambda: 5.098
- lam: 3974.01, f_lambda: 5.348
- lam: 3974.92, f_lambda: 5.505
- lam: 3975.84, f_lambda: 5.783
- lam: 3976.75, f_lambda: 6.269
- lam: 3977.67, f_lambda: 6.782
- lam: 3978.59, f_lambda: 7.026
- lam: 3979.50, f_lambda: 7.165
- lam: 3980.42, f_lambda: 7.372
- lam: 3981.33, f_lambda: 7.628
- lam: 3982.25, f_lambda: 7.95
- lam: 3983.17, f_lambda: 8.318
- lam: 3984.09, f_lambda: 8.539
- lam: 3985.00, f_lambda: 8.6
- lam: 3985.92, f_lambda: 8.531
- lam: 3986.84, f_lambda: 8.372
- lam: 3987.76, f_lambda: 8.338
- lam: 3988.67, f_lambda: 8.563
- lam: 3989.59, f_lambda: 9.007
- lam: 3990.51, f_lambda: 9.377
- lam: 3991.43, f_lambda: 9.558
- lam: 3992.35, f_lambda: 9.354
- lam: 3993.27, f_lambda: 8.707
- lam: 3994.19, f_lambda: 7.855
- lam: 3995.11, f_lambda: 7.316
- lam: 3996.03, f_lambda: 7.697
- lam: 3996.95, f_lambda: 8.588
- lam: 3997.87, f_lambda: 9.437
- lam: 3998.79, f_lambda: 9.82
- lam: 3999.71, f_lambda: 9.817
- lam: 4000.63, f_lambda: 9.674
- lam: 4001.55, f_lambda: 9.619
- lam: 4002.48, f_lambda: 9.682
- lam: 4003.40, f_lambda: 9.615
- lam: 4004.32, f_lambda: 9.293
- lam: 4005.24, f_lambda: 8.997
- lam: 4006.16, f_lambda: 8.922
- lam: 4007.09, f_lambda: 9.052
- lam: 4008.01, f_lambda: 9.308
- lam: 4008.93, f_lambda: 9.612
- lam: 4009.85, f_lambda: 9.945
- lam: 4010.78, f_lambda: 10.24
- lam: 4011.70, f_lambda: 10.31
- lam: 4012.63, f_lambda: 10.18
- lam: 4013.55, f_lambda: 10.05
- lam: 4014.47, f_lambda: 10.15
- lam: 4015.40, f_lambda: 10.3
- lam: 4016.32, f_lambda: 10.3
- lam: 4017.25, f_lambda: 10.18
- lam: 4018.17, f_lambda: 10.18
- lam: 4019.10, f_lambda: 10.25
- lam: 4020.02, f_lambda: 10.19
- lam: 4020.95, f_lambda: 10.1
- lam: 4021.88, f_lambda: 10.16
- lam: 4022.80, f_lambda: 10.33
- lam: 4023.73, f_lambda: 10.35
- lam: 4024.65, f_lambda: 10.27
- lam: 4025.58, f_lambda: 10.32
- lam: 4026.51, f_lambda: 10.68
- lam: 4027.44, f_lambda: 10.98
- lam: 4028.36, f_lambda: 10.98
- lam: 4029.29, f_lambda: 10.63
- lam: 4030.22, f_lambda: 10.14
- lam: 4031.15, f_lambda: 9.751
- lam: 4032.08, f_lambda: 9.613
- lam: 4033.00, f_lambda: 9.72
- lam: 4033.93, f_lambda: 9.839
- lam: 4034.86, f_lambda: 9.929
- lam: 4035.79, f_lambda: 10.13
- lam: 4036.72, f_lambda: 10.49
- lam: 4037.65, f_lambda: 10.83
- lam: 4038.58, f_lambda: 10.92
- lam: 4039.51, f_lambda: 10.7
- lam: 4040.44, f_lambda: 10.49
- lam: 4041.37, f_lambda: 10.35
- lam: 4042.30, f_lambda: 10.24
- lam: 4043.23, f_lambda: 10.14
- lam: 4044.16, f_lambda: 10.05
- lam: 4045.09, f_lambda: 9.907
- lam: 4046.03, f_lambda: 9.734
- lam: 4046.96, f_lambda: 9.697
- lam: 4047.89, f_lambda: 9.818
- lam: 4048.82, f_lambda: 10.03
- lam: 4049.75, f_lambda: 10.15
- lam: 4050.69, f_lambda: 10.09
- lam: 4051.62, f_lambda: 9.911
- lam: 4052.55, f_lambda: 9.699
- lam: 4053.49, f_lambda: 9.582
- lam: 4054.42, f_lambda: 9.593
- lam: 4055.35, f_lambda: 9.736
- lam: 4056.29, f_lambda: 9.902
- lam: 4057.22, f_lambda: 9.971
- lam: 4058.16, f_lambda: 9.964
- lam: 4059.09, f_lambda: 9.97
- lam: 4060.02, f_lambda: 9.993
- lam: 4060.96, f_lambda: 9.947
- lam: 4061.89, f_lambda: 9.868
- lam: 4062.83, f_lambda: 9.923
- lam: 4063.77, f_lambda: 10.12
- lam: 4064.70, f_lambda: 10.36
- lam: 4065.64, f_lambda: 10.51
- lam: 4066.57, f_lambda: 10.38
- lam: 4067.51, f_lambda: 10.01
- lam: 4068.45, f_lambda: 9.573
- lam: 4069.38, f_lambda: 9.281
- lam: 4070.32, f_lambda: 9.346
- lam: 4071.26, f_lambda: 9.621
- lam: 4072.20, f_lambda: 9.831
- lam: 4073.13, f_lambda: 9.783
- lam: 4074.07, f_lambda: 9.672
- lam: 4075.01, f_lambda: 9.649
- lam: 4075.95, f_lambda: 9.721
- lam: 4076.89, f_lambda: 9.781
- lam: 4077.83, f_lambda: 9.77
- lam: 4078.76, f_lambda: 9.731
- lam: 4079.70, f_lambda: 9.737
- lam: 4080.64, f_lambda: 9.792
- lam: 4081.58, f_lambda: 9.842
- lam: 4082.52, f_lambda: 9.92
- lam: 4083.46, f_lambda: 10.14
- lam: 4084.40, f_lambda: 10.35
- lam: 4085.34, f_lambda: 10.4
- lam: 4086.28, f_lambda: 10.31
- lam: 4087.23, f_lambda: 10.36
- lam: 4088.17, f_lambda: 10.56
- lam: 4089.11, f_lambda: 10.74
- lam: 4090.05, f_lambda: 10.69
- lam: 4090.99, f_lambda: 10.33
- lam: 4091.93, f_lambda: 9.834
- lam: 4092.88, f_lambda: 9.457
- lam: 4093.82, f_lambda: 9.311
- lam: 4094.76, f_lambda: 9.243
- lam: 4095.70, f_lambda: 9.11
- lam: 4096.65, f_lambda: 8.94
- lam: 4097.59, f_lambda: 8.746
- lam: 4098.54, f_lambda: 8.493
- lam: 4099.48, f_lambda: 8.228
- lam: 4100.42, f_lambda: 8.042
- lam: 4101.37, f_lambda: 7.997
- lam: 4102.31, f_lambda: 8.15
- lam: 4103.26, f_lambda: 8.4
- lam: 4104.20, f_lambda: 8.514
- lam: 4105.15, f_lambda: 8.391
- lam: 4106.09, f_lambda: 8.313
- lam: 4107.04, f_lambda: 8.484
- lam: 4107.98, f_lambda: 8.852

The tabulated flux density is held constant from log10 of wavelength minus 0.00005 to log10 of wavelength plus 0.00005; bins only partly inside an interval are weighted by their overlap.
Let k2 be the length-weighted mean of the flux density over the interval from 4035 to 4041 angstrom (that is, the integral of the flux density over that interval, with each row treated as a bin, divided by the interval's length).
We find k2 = 10.6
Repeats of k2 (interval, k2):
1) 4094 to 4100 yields 8.8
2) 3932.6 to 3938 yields 4.1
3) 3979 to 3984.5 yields 7.8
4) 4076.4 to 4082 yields 9.8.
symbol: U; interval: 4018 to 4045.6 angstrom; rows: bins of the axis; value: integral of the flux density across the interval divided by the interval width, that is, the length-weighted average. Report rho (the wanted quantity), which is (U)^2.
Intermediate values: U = 10.3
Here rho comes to 106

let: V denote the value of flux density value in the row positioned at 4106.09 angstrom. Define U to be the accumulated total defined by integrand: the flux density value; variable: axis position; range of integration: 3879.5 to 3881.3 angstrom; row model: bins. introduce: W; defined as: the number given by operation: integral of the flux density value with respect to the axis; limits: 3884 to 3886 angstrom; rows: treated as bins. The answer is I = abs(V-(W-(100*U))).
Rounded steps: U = 12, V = 8.313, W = 13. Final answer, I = 1160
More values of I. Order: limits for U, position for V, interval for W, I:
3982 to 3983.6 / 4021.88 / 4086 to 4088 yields 1292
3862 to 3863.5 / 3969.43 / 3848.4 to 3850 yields 956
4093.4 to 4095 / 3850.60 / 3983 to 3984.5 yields 1481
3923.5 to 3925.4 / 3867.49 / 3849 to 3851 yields 1295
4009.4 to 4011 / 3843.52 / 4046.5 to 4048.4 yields 1593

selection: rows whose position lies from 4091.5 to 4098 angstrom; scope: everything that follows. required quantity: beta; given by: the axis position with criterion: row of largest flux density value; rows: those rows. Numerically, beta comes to 4091.93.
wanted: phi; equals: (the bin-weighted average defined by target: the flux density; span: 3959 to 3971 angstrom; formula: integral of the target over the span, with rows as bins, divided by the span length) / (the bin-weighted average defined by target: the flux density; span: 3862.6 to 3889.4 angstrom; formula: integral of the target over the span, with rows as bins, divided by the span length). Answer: 0.72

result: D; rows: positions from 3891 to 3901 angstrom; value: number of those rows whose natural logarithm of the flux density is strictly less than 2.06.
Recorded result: 11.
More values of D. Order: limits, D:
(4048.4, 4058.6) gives 0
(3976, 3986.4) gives 6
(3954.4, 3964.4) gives 8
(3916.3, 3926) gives 7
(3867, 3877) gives 11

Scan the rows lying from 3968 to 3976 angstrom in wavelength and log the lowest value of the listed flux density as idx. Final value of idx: 3.821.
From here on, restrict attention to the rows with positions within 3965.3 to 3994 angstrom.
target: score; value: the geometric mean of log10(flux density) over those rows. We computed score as 0.80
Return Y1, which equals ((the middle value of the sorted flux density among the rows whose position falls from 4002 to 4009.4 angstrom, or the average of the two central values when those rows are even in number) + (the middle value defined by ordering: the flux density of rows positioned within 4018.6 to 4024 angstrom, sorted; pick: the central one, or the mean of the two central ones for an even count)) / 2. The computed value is 9.8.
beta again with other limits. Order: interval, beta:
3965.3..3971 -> 3970.35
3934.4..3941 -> 3940.29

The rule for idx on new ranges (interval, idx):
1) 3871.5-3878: 6.434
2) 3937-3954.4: 3.589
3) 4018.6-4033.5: 9.613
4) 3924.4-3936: 4.158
